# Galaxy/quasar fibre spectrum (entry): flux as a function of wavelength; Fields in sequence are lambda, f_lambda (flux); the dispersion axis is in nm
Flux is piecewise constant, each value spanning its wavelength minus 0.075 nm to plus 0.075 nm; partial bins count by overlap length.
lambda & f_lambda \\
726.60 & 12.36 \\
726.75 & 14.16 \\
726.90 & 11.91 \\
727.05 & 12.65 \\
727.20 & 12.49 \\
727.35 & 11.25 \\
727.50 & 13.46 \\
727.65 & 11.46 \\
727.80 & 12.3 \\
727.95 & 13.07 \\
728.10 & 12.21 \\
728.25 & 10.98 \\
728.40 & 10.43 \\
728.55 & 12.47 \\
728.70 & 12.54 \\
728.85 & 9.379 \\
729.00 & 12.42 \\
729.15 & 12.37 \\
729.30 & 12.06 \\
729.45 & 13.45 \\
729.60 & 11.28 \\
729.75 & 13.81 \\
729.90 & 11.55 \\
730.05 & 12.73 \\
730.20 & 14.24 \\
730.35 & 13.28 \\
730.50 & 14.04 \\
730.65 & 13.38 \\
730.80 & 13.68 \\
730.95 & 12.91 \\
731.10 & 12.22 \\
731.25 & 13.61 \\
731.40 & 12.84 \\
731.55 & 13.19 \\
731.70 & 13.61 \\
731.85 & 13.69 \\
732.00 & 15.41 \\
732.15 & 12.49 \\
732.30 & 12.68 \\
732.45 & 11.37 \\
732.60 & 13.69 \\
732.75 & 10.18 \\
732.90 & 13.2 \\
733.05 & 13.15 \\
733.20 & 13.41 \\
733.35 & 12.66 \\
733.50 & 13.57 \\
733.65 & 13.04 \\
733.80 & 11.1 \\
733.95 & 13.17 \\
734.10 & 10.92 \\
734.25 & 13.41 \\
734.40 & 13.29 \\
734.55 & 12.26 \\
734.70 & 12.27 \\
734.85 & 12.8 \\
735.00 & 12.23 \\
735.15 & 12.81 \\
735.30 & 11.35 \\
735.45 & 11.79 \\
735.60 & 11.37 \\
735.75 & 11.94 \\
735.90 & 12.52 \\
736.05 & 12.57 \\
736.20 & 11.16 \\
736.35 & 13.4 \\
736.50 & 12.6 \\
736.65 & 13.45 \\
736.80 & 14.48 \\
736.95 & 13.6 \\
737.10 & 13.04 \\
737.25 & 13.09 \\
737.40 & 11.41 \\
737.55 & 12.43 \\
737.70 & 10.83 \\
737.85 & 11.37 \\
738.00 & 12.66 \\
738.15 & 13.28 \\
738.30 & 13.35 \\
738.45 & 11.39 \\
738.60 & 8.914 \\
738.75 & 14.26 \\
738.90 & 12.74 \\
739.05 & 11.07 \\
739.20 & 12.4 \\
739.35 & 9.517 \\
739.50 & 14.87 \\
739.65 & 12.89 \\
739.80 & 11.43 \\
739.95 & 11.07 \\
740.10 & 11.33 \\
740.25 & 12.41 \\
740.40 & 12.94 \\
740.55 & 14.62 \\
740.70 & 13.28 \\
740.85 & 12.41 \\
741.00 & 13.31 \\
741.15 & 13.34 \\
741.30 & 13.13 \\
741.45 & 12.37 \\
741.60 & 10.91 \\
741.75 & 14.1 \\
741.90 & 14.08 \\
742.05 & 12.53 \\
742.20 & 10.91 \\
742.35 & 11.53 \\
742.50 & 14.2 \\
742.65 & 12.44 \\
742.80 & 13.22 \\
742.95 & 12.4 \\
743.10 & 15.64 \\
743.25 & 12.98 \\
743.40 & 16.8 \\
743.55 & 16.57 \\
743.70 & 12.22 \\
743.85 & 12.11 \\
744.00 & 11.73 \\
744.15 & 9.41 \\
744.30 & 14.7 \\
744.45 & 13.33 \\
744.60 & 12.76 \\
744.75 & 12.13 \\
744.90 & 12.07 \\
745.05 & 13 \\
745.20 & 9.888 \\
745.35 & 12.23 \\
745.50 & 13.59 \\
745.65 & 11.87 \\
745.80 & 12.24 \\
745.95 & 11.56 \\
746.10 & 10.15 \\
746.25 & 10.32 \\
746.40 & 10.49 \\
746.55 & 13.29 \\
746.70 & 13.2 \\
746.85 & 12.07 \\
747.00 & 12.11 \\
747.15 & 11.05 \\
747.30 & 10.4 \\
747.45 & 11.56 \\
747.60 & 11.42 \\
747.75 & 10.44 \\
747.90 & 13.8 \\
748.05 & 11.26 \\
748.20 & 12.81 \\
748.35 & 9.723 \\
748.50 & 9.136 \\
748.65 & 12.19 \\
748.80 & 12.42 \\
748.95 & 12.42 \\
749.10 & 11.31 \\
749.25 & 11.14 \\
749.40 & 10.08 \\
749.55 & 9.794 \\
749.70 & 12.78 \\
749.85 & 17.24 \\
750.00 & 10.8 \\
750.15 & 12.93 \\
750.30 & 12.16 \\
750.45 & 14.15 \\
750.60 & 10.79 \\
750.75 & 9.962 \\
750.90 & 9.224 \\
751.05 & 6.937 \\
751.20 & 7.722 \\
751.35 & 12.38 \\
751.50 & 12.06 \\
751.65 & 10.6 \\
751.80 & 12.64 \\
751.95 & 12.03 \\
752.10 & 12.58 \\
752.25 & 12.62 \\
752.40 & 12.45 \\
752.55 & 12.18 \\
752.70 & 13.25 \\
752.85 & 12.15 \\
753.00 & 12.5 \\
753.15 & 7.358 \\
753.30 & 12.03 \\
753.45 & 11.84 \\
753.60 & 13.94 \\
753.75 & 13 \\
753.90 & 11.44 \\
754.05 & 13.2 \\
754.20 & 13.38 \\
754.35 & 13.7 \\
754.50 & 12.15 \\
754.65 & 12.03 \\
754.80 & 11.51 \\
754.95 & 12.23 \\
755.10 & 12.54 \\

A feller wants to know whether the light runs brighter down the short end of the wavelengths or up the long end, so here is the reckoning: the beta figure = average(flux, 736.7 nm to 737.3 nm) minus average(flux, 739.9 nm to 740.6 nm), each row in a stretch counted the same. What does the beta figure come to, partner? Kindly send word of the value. 1.1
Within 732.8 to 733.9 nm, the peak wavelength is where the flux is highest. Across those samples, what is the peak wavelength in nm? 733.50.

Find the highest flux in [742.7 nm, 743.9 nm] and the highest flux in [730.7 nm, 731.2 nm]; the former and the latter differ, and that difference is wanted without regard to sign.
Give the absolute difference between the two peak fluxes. 3.1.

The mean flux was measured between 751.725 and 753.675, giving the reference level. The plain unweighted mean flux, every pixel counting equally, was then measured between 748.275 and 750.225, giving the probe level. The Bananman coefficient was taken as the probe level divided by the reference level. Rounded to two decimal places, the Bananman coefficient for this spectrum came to 0.96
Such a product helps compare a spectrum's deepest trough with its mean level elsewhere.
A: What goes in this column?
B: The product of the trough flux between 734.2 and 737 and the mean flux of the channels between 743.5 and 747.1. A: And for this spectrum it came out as 136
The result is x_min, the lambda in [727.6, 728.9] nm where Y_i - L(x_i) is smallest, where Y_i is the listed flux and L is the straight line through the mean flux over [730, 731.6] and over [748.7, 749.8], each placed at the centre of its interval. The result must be 728.85 nm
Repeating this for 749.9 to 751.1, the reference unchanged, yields 751.05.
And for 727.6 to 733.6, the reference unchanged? 728.85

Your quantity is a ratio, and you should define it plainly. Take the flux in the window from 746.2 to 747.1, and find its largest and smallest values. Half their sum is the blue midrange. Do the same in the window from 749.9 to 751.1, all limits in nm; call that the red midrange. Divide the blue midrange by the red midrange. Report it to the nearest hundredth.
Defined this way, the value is 1.12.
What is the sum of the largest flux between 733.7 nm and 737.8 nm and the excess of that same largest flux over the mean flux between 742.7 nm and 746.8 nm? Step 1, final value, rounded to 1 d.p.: 16.4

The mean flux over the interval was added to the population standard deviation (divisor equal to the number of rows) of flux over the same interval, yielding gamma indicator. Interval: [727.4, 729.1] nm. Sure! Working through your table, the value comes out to 13.0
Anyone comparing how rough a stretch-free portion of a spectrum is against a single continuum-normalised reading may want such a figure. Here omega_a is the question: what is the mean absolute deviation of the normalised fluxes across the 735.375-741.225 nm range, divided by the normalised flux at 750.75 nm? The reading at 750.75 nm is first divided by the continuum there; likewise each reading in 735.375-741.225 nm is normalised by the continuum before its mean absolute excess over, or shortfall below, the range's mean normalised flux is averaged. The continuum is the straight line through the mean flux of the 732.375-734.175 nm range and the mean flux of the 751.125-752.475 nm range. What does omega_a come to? 0.097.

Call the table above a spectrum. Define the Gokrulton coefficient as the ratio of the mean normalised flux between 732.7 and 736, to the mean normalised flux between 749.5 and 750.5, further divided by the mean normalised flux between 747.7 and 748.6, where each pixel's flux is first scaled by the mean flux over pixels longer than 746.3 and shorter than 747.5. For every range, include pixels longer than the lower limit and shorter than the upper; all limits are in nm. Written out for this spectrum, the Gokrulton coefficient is 1.01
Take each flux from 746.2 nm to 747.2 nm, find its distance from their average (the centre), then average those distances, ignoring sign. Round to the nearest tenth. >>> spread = 1.0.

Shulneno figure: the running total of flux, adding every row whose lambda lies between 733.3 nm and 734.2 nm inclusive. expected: 74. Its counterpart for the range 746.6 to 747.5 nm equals 70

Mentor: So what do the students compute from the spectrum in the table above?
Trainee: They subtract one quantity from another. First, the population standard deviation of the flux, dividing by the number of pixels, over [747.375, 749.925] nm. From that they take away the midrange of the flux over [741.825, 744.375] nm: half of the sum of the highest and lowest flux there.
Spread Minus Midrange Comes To -11.3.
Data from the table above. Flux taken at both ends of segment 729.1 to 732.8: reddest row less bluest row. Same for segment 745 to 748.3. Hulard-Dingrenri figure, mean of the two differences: -1.2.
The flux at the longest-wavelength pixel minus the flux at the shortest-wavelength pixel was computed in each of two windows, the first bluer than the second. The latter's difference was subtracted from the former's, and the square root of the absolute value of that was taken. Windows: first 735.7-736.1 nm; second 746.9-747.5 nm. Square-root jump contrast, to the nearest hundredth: 1.09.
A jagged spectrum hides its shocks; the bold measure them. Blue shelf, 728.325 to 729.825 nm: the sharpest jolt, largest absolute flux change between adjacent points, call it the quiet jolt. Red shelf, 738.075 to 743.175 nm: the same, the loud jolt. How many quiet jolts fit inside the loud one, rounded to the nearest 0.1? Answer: 1.7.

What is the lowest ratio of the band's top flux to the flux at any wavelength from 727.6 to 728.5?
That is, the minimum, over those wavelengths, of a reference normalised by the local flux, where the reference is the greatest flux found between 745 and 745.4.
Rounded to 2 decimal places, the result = 0.99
